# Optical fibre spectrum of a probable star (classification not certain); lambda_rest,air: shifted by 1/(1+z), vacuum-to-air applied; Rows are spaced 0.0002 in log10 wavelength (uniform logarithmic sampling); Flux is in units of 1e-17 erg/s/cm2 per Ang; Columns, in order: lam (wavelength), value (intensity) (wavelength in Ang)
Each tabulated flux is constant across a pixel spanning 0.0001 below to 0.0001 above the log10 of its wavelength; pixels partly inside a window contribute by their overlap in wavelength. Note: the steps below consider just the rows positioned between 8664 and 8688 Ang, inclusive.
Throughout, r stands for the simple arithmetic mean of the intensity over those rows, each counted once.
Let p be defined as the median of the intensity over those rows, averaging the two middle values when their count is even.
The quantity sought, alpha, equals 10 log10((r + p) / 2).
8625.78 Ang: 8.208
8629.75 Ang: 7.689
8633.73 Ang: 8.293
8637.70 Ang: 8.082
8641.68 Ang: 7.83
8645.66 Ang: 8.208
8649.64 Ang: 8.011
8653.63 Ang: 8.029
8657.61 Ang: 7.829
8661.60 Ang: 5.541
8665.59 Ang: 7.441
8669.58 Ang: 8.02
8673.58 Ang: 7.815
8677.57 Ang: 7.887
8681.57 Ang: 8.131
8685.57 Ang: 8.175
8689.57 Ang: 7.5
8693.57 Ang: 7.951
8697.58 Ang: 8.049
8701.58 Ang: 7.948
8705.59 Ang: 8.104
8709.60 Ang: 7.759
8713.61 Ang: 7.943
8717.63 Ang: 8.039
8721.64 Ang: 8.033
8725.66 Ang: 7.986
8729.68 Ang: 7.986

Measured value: 8.99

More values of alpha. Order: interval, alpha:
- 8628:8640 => 9.06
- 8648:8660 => 9.02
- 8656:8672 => 8.70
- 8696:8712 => 9.02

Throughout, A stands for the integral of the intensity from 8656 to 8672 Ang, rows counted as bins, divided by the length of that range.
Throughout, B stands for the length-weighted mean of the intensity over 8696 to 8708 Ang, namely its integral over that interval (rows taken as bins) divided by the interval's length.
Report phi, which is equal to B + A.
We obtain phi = 15.2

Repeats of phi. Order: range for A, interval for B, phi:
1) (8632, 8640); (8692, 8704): 16.2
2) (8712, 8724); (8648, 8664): 15.3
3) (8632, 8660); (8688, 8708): 15.9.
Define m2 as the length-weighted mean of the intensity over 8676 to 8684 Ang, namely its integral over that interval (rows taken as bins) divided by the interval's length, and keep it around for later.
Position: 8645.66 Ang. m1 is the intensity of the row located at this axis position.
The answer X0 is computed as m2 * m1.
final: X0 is 65.8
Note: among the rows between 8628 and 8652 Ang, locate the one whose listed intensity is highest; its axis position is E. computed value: 8633.73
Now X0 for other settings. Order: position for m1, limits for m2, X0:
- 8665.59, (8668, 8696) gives 59.0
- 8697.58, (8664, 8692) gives 63.3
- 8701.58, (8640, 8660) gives 63.1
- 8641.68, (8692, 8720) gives 62.4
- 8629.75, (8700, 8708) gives 61.6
